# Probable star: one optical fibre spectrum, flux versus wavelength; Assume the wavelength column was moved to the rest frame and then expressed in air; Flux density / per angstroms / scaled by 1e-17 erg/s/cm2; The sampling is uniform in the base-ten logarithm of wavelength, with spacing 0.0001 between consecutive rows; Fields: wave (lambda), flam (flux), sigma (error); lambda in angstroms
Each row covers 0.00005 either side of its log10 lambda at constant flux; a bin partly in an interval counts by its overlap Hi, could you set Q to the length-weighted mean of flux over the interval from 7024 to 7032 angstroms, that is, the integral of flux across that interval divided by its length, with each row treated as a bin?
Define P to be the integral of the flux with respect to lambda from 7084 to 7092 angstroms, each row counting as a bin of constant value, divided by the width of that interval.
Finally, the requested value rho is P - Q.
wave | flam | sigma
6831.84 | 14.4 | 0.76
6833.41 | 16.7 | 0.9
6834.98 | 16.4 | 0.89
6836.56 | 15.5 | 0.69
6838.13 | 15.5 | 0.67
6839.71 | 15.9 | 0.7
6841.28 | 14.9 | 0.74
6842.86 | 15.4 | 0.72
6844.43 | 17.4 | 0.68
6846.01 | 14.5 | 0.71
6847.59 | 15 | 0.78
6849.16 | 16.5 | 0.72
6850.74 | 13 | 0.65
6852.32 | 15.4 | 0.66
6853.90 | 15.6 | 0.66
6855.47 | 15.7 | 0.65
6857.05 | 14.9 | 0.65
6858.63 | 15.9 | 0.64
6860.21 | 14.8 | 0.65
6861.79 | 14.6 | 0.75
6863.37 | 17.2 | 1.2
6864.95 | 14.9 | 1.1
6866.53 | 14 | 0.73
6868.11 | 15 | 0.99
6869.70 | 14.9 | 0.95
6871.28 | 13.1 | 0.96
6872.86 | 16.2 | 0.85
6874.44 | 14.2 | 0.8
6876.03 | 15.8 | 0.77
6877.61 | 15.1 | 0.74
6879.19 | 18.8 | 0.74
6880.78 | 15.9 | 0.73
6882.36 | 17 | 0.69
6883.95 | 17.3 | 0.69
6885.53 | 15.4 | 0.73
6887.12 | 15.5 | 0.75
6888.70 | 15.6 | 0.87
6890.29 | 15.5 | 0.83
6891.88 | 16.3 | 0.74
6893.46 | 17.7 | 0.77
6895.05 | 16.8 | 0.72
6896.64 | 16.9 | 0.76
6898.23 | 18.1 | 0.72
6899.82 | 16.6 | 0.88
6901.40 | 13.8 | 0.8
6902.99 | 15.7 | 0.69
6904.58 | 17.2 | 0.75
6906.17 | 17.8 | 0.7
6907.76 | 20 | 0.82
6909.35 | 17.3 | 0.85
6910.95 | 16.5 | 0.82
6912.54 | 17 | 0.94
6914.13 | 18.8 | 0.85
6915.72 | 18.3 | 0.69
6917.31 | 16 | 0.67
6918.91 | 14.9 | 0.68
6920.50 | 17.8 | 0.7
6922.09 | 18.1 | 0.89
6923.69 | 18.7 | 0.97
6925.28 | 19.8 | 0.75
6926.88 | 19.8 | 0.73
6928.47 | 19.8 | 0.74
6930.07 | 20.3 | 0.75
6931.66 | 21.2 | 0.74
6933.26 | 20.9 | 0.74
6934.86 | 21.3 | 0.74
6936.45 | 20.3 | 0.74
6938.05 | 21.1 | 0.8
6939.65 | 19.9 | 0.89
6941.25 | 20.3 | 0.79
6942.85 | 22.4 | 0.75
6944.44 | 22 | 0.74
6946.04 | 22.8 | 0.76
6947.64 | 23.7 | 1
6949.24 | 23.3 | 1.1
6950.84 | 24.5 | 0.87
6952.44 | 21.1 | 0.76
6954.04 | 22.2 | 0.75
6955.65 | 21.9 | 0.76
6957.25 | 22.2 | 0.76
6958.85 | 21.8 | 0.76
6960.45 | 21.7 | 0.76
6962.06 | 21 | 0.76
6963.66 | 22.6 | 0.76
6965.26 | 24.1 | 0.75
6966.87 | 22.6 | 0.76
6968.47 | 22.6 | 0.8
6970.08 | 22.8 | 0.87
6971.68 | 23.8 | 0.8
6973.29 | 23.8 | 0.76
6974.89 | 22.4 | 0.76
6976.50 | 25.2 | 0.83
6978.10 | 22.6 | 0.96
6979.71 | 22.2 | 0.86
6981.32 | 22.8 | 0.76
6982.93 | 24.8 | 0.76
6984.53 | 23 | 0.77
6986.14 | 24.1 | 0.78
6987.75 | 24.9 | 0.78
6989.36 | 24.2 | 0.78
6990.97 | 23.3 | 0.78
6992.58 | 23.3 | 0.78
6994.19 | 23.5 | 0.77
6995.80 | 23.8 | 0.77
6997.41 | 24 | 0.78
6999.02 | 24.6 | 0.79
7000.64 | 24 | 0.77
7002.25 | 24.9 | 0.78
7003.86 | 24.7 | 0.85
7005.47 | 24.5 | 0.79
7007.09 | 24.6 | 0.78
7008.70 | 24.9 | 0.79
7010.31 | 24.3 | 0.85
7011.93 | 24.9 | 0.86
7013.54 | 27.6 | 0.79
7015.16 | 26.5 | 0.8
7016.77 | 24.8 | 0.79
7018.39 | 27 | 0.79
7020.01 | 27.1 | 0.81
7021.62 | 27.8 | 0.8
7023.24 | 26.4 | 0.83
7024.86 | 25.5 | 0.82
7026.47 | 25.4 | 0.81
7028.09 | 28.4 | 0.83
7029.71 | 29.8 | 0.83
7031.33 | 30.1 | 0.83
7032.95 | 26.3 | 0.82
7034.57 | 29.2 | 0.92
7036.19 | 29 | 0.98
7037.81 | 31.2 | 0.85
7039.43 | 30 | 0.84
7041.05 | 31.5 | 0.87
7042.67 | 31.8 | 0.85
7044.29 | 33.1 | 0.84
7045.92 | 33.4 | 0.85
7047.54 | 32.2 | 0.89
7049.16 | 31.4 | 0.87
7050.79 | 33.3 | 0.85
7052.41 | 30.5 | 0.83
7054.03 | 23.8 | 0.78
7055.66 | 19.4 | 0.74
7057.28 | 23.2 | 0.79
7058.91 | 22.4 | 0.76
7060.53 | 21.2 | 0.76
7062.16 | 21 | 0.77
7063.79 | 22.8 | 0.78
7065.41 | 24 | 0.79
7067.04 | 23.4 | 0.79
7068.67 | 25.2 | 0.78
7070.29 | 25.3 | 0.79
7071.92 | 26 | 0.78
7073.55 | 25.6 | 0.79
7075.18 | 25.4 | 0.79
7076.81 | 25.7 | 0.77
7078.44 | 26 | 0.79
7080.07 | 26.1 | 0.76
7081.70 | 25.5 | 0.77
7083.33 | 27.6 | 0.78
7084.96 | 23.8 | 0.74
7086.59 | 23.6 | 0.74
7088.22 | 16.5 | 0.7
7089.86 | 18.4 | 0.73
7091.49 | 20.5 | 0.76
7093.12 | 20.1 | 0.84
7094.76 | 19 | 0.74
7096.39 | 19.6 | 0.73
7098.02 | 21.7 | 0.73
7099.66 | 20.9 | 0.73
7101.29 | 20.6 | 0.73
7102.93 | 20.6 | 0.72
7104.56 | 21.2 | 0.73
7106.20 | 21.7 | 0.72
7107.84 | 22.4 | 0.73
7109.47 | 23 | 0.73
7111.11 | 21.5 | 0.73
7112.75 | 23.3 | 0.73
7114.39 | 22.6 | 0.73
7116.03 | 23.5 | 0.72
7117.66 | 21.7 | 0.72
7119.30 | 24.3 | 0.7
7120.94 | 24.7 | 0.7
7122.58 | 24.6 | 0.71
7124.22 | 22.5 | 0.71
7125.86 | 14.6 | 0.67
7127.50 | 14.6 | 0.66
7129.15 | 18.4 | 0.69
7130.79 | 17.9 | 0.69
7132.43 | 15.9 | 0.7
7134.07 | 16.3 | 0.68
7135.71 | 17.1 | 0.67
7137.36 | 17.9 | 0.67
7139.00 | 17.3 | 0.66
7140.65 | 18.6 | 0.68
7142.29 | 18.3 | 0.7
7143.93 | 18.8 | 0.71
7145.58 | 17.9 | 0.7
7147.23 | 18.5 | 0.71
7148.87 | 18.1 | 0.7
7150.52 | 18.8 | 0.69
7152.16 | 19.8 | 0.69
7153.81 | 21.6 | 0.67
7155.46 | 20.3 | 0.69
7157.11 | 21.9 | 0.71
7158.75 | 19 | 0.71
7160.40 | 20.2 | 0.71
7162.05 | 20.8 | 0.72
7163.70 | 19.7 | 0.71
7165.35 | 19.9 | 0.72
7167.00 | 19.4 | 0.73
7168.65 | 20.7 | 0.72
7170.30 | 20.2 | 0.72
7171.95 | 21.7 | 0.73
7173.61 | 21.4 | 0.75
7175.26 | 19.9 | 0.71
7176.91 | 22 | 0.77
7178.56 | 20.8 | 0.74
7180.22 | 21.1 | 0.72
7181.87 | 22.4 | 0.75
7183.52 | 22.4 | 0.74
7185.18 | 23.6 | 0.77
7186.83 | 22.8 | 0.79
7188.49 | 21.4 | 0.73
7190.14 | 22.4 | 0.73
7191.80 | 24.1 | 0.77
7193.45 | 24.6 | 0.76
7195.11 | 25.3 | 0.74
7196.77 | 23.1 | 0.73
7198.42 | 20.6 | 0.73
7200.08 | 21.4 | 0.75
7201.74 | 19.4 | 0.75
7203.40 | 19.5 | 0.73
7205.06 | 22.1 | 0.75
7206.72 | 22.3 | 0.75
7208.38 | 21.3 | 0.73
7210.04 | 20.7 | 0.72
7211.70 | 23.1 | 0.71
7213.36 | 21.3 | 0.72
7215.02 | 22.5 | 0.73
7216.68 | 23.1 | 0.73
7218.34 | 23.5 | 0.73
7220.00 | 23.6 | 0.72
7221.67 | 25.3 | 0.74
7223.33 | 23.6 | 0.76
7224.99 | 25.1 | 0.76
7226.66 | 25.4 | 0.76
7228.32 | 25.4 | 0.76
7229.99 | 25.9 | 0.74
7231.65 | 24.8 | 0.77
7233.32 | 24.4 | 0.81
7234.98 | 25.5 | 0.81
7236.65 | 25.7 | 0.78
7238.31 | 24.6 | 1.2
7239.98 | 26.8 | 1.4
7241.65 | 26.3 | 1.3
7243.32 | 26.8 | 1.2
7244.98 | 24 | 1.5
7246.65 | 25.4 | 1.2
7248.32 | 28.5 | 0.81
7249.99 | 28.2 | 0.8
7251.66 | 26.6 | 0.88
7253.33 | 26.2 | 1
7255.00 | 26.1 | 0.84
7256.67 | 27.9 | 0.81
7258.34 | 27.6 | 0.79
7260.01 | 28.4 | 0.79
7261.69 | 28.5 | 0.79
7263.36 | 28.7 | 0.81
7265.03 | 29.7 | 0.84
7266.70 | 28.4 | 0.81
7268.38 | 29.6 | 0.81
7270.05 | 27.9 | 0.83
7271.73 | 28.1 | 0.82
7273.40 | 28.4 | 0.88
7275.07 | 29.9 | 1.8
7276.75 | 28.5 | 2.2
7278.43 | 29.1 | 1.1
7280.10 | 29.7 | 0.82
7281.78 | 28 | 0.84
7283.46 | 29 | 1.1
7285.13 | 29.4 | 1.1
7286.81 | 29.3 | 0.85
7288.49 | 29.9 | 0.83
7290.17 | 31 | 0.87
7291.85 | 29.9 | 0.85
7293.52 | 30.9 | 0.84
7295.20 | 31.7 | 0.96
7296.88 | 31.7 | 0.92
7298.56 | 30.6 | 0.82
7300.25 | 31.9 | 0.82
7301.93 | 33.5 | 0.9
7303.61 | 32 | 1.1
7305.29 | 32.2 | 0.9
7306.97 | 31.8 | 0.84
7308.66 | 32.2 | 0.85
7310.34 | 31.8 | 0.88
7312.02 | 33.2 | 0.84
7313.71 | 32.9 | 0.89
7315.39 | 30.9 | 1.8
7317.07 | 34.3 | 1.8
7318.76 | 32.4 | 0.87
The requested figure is -7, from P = 20.7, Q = 27.8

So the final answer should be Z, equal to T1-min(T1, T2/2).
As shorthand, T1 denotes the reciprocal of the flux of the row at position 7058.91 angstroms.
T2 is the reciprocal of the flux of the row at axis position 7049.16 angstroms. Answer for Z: 0.029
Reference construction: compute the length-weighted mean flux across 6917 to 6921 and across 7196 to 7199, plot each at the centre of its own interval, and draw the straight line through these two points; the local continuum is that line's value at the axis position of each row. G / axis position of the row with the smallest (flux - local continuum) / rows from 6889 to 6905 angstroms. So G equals 6901.40 angstroms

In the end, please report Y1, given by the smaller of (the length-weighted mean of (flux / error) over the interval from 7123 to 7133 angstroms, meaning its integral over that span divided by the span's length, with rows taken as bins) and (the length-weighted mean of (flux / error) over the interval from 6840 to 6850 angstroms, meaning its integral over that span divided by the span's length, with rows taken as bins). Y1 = 21.7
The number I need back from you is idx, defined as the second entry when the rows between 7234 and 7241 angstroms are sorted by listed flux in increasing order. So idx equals 25.5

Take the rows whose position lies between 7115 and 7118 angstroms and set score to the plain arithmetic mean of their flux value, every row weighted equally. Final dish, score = 23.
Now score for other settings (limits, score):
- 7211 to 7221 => 23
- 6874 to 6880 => 16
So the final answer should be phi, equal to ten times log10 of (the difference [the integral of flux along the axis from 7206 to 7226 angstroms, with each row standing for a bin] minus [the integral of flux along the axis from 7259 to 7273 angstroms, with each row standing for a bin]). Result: 17.7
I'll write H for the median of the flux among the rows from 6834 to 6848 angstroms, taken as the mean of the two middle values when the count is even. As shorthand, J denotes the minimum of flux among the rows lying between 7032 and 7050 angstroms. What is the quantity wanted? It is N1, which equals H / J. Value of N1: 0.6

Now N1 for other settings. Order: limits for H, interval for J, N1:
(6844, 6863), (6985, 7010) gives 0.7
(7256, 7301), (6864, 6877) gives 2.2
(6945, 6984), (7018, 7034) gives 0.9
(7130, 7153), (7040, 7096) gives 1.1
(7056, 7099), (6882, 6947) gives 1.7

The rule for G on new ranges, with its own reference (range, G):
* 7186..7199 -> 7198.42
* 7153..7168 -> 7158.75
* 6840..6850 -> 6846.01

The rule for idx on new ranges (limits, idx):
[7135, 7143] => 17.3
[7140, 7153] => 18.1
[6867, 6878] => 14.2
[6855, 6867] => 14.6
